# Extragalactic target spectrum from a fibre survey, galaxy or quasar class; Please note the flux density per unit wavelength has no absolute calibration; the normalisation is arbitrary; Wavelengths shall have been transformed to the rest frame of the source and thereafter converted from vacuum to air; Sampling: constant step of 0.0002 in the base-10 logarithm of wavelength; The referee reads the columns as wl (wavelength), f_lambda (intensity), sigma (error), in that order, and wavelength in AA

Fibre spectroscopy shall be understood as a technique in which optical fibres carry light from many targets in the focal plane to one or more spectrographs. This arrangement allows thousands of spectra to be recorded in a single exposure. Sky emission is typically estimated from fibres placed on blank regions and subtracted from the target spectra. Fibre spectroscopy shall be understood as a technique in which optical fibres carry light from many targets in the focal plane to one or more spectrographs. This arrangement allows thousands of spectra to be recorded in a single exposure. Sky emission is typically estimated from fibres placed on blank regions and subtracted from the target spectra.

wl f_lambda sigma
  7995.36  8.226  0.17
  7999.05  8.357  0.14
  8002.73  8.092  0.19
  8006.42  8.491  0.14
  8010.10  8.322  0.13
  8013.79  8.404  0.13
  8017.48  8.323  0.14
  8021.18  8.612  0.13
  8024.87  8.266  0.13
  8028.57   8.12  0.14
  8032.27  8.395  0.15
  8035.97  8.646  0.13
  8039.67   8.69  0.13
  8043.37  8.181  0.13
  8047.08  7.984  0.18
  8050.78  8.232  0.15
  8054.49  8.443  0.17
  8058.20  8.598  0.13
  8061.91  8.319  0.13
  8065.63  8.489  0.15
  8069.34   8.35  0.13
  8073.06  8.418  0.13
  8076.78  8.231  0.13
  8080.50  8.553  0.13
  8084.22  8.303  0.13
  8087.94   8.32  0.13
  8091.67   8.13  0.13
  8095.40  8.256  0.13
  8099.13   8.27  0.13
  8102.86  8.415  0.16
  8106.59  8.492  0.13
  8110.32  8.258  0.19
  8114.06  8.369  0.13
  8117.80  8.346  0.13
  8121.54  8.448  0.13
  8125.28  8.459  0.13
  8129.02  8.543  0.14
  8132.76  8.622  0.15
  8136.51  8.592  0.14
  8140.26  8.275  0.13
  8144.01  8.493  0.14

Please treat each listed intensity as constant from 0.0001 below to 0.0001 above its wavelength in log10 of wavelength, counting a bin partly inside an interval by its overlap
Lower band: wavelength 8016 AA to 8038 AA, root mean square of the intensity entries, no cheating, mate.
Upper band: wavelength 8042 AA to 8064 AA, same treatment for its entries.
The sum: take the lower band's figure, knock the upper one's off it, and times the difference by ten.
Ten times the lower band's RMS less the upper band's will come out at 1.0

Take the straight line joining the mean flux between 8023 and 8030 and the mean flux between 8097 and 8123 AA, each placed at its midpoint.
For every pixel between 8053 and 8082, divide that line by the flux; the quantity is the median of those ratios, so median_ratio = 0.98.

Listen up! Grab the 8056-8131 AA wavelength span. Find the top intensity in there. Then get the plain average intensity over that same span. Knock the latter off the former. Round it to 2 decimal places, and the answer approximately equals 0.22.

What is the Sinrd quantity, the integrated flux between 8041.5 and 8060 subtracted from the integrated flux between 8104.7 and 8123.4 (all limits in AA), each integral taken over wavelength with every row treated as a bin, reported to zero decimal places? 3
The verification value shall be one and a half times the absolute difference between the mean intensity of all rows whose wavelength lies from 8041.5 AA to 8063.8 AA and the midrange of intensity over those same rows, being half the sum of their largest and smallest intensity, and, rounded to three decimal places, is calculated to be 0.003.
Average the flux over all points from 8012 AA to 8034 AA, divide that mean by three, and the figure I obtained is 2.78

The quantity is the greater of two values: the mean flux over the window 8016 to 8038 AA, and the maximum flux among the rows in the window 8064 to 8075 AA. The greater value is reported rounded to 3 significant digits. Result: 8.49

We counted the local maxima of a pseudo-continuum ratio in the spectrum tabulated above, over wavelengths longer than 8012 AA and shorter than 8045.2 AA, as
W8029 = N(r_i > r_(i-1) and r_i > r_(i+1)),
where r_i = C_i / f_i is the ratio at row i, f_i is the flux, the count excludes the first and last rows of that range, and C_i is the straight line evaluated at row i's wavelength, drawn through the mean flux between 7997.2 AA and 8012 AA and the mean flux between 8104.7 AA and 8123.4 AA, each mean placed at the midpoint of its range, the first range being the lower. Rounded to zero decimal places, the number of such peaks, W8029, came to 2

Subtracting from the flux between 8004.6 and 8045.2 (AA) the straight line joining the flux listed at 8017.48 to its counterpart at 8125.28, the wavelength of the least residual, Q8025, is 8028.57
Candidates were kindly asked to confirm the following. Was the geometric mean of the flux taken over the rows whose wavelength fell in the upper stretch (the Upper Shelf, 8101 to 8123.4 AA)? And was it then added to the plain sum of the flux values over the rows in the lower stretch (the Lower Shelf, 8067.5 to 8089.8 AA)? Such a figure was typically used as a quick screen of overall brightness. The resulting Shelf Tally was 58.56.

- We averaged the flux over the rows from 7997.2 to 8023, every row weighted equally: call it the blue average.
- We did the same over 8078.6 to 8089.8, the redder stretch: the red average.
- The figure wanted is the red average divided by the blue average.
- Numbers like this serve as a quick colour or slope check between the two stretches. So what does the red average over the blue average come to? 1.00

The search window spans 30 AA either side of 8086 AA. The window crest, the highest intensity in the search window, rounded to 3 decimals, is 8.598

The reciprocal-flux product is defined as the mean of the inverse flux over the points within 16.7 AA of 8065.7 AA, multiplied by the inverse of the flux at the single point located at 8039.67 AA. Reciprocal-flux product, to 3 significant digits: 0.0137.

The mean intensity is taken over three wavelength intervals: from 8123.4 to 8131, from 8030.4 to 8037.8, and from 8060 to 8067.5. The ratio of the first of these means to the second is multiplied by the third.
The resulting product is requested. 8.4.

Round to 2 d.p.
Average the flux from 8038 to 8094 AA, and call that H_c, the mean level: 8.35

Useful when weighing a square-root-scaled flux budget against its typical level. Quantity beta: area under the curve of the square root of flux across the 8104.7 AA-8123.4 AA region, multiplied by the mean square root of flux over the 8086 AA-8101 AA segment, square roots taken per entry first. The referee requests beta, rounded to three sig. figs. 155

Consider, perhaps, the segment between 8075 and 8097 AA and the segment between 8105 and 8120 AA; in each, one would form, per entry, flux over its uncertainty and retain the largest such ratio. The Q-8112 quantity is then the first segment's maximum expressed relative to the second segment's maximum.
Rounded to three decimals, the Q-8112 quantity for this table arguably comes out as 1.007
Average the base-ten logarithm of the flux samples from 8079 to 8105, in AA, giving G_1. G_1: 0.9201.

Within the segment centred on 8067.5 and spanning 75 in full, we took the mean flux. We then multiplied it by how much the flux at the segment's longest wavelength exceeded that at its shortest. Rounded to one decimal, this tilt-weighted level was 0.2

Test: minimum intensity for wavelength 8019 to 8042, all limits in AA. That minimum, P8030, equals 8.12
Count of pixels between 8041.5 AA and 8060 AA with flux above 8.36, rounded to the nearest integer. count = 2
